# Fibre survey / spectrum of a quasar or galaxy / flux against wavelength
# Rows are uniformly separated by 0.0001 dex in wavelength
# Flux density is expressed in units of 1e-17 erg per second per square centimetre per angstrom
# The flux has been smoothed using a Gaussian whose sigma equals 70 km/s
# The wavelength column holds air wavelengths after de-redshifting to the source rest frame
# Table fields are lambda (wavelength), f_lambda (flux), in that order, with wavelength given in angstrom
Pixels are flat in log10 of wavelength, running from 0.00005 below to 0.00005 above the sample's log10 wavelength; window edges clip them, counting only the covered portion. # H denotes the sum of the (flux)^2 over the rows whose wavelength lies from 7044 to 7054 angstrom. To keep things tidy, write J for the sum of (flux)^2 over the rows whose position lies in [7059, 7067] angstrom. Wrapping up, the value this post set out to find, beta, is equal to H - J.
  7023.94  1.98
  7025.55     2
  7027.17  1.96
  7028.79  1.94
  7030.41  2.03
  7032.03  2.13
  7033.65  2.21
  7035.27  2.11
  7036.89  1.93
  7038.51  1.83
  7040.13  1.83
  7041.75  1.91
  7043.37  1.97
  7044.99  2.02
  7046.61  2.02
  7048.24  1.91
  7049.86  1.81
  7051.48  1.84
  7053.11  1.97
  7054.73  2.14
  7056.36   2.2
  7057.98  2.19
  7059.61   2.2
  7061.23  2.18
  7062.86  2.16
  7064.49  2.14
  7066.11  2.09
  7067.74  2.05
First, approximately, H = 22.4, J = 23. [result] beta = -1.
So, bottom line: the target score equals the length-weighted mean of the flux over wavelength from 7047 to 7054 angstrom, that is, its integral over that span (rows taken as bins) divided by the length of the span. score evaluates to 1.89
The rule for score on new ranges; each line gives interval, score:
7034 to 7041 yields 1.94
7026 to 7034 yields 2.04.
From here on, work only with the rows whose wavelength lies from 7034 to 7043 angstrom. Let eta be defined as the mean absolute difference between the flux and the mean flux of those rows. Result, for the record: 0.08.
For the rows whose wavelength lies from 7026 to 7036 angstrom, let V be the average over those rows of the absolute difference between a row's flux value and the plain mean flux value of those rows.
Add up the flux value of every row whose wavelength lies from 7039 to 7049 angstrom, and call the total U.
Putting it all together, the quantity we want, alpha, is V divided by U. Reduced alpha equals 0.0074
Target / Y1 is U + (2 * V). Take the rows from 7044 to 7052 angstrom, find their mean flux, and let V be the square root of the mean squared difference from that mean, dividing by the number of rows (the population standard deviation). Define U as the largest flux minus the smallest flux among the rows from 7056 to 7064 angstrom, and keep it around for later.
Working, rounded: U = 0.04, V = 0.09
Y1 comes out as 0.22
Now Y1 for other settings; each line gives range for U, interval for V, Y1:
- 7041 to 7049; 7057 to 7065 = 0.15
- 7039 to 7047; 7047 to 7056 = 0.42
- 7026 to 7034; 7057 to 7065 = 0.31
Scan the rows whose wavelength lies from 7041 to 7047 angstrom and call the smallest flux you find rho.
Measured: 1.91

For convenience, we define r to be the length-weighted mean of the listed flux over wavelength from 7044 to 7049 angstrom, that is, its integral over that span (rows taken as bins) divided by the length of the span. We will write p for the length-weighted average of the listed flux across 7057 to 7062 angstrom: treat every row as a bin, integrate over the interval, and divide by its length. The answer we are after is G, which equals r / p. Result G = 0.90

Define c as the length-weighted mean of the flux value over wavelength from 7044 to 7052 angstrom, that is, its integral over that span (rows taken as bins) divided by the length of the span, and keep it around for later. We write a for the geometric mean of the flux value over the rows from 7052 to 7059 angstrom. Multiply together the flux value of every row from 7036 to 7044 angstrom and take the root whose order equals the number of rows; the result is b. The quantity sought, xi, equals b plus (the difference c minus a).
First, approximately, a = 2.12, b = 1.89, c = 1.92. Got 1.70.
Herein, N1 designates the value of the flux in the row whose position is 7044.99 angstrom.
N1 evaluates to 2.02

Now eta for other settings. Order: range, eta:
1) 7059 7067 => 0.03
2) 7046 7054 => 0.07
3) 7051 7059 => 0.13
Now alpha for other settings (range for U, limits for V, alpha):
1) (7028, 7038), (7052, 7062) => 0.0049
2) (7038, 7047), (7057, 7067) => 0.0026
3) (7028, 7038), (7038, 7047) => 0.0059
